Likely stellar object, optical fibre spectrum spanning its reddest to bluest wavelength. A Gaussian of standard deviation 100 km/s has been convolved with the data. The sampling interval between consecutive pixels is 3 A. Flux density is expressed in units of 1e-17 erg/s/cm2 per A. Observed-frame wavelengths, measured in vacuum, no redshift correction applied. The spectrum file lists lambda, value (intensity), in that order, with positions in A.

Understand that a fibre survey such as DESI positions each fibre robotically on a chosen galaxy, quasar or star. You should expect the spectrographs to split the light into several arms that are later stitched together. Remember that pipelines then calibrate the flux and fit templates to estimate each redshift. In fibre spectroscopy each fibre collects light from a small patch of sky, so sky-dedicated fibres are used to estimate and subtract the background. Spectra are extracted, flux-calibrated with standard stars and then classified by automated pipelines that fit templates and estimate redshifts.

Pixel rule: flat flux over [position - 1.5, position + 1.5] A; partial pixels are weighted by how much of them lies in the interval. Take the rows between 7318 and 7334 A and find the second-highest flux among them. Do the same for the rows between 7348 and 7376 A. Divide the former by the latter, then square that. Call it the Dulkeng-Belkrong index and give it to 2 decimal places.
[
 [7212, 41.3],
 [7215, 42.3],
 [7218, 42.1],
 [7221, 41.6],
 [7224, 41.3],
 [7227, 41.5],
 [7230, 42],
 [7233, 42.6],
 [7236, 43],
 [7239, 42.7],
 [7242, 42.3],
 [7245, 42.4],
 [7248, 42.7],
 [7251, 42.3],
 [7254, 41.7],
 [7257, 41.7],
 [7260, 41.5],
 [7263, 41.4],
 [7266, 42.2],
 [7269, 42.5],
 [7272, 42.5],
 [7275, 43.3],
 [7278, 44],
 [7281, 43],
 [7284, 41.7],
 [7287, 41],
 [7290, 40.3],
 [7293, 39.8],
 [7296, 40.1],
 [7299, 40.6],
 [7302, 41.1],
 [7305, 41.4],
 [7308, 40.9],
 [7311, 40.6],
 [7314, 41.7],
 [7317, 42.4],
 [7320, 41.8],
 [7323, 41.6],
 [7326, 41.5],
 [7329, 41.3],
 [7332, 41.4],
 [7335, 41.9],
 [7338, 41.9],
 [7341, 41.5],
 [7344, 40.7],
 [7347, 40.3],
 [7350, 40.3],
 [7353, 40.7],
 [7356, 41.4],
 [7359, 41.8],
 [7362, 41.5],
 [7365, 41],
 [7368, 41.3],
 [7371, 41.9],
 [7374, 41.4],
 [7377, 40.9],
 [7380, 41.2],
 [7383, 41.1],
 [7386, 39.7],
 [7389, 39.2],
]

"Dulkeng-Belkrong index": 0.99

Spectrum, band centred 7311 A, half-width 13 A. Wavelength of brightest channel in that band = 7317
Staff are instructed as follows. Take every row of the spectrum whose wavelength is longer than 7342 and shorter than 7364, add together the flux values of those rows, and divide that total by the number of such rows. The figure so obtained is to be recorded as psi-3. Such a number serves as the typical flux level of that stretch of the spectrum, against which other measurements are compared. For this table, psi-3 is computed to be 41.0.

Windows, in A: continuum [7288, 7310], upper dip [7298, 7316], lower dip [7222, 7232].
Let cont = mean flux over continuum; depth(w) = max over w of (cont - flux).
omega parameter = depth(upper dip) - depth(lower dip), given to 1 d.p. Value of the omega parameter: 0.7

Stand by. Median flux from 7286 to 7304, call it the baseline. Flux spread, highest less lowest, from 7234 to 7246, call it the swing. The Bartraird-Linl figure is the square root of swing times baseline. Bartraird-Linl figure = 5.3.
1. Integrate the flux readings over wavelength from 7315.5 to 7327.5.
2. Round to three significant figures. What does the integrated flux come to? 502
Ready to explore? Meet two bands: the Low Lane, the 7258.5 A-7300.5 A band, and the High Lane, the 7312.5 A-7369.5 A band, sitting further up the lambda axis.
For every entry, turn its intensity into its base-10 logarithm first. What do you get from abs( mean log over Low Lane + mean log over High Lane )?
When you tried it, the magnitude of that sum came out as 3.24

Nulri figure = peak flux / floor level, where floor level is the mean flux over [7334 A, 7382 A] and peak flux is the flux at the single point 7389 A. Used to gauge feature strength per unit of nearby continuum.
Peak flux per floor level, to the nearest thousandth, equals 0.951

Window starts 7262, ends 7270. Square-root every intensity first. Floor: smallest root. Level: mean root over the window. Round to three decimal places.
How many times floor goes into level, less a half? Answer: 0.508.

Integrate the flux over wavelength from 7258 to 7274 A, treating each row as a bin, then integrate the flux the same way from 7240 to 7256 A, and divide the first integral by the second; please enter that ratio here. 0.99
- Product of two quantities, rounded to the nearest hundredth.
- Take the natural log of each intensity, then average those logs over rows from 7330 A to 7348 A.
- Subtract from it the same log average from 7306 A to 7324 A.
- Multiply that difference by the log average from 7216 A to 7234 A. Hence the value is -0.02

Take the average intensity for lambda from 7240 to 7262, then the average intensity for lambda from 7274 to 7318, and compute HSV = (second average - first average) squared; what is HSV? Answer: 0.4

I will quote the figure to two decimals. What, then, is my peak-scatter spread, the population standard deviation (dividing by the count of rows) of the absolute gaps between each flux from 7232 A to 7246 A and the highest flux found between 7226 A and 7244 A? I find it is 0.24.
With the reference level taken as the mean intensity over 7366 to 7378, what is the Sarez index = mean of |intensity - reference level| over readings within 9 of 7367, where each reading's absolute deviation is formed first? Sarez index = 0.26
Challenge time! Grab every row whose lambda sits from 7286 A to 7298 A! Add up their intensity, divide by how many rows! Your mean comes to 40.3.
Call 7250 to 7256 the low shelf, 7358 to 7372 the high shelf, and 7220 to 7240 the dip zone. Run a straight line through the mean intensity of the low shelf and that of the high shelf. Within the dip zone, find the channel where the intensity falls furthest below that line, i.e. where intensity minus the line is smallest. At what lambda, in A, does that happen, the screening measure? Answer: 7224 A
